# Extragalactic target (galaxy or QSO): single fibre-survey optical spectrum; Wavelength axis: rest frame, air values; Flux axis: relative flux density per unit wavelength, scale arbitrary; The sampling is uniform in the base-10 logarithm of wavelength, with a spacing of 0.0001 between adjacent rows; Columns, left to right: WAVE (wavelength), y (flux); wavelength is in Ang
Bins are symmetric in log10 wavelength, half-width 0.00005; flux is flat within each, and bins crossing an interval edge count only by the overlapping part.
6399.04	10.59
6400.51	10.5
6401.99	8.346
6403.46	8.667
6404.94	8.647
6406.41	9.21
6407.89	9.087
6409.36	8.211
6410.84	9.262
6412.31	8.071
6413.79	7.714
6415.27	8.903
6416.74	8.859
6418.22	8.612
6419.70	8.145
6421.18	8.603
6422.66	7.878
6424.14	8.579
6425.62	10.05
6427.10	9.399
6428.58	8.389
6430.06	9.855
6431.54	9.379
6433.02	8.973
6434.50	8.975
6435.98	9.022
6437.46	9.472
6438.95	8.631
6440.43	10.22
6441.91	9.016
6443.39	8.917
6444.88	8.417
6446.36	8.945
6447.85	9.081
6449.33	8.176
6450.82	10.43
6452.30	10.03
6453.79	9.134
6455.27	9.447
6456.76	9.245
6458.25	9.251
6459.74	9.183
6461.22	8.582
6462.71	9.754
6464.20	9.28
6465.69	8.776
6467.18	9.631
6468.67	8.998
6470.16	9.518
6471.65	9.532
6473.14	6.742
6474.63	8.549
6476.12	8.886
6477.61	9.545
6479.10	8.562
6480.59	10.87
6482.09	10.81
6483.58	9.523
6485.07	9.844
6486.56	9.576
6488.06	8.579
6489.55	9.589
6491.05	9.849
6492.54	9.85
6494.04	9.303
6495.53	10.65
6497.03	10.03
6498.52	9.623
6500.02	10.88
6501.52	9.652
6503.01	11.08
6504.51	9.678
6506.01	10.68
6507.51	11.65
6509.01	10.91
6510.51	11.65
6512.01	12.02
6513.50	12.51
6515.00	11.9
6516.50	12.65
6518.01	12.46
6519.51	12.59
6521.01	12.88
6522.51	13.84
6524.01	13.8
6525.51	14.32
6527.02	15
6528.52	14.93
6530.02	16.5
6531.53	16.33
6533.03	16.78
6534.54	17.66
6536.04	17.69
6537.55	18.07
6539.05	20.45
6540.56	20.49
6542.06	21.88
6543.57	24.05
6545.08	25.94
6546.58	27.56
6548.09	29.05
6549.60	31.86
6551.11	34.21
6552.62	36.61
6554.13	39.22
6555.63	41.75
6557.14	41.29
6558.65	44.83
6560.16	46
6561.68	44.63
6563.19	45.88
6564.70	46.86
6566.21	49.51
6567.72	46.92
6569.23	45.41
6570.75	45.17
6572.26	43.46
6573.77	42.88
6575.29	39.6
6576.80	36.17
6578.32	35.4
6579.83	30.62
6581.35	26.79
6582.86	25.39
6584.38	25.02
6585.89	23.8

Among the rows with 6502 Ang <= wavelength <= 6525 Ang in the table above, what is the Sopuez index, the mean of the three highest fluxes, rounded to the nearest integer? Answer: 14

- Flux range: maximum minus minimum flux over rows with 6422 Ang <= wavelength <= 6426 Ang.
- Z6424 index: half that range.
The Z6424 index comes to 1.1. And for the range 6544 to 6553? 5.3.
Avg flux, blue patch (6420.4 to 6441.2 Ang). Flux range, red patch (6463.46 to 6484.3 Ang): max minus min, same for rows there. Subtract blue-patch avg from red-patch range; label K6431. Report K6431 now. -5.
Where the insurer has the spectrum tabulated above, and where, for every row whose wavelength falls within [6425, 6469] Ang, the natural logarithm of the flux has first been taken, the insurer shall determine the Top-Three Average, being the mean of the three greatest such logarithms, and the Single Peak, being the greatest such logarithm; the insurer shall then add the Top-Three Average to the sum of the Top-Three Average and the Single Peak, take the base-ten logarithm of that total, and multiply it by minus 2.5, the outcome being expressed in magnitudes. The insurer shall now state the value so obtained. -2.1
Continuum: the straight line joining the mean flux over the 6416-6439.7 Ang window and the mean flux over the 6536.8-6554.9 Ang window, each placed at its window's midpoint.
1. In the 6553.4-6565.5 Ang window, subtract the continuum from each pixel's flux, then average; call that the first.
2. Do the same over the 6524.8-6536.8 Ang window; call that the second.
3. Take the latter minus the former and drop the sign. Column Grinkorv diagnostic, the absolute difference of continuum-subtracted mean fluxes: 23.2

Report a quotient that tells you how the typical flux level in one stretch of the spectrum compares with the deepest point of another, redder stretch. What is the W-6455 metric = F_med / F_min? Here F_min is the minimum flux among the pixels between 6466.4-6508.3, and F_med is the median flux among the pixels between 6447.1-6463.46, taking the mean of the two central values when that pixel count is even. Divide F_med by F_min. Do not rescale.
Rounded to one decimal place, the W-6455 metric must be 1.4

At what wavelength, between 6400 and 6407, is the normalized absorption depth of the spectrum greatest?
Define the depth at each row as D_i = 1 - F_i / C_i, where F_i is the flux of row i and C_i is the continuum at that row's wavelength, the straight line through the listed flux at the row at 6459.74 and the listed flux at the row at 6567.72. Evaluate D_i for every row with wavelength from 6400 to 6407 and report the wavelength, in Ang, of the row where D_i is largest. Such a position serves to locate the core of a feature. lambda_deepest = 6406.41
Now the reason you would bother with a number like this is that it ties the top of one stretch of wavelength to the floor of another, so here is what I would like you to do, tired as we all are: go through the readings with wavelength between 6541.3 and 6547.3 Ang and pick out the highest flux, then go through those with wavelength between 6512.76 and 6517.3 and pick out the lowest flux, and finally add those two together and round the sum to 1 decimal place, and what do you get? 39.5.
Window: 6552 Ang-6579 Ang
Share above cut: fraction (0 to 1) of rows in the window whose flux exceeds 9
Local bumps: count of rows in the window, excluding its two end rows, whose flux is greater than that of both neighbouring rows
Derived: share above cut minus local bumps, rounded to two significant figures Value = -2.0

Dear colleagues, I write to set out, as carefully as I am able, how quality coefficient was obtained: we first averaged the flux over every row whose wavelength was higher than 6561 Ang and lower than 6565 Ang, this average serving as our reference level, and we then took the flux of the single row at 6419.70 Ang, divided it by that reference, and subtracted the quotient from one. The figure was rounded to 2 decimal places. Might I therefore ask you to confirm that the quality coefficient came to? 0.82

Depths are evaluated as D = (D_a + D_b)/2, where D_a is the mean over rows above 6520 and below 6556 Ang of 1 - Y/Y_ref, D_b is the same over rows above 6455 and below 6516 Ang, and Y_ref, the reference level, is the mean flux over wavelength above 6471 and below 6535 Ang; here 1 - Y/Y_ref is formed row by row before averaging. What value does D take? -0.41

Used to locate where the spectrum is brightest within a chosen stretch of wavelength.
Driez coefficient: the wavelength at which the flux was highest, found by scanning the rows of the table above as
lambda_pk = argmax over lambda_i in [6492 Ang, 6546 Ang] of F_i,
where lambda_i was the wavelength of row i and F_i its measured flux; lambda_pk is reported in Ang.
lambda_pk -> 6545.08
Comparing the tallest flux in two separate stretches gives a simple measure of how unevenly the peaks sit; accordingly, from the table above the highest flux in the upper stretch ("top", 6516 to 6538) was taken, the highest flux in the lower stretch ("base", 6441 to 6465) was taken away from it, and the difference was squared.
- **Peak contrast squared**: 58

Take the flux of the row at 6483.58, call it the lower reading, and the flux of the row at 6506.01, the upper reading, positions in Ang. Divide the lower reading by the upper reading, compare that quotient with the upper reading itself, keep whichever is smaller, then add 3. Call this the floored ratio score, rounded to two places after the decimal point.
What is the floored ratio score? 3.89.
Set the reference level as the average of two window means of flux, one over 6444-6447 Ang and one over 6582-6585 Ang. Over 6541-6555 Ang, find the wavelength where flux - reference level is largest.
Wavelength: 6554.13 Ang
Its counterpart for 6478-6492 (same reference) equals 6480.59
